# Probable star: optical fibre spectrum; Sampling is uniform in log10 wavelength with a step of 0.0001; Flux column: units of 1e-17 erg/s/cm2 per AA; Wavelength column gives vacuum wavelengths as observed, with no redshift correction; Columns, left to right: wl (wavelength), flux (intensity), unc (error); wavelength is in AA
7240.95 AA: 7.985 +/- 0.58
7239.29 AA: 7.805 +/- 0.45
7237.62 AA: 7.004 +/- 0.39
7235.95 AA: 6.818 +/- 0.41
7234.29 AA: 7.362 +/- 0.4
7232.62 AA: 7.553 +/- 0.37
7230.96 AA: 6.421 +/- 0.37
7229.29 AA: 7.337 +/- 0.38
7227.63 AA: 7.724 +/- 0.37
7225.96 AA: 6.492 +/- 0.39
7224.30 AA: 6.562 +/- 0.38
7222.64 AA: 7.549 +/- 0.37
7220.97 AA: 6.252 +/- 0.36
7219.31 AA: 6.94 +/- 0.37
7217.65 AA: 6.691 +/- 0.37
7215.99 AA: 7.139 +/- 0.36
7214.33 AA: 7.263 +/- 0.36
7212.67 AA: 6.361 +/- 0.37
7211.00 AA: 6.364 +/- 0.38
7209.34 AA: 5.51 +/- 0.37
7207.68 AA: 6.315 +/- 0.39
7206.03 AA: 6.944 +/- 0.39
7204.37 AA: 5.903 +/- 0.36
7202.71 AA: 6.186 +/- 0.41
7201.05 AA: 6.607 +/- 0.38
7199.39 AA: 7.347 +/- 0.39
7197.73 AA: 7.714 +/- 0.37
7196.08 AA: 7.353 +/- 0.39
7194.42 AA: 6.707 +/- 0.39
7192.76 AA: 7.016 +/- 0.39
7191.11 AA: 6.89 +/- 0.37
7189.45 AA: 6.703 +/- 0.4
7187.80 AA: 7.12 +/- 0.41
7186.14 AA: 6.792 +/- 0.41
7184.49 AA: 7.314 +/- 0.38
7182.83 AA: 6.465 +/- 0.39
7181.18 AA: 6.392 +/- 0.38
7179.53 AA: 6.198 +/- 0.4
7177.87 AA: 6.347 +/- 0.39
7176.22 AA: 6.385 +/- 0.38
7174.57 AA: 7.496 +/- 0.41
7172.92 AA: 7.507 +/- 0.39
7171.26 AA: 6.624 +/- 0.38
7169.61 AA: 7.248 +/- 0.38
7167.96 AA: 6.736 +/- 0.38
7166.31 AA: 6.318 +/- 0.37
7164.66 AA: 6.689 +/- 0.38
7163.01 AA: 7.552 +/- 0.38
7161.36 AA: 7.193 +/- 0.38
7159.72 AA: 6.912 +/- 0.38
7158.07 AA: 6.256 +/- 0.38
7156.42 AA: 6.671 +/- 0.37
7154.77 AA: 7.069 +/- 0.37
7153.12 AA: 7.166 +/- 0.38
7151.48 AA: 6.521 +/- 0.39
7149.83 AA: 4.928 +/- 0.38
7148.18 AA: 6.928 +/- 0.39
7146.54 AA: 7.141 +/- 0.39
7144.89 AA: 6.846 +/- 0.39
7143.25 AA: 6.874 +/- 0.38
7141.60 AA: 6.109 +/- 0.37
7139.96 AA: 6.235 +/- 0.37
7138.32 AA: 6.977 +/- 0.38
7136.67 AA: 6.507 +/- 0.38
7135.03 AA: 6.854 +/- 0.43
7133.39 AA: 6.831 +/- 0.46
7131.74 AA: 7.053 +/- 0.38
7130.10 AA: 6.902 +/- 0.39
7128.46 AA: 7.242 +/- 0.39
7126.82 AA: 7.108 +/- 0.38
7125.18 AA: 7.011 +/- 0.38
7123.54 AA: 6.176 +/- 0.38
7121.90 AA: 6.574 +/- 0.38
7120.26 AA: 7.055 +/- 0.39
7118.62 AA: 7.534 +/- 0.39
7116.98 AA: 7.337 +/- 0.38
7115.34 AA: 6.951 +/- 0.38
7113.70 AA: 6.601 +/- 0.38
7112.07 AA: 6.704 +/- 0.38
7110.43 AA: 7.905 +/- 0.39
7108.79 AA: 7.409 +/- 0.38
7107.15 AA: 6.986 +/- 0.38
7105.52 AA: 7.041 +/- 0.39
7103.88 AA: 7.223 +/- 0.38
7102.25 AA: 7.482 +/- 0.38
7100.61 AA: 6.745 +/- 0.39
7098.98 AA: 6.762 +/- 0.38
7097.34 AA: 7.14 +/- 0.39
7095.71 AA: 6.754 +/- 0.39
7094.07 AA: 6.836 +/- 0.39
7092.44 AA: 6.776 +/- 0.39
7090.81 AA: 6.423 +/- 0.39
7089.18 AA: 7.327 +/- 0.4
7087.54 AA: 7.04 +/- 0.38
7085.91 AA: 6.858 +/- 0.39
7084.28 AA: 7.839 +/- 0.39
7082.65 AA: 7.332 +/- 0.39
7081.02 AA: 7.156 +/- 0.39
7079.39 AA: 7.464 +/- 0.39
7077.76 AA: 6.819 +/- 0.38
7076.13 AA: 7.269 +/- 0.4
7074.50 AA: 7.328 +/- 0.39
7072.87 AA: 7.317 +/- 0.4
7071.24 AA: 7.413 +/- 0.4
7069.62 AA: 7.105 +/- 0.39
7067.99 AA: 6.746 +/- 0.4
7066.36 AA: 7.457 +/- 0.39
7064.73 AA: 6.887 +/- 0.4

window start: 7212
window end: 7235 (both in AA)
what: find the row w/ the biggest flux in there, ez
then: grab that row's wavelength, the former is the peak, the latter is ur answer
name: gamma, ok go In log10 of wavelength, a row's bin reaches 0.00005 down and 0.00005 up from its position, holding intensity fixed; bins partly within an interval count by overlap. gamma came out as 7227.63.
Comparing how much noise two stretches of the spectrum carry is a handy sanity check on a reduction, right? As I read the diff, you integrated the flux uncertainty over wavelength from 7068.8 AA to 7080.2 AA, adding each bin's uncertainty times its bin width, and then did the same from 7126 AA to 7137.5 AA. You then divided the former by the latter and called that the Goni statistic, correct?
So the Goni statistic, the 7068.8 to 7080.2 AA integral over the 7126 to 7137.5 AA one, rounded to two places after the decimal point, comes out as 0.97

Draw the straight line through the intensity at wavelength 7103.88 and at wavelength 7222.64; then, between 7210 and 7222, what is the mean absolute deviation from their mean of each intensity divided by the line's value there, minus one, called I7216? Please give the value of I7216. 0.045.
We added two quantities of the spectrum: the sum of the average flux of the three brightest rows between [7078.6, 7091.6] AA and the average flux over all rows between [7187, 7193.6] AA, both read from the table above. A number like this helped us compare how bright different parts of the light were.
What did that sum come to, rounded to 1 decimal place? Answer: 14.5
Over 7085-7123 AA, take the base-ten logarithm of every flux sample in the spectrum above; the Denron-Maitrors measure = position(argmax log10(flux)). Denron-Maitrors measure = 7110.43 AA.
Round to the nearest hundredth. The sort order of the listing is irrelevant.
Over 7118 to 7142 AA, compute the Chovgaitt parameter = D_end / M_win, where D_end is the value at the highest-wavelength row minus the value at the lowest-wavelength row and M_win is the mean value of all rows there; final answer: -0.21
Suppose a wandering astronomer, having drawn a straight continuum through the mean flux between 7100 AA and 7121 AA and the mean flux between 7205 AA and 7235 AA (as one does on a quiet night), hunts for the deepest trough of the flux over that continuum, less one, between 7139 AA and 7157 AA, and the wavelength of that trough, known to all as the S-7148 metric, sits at 7149.83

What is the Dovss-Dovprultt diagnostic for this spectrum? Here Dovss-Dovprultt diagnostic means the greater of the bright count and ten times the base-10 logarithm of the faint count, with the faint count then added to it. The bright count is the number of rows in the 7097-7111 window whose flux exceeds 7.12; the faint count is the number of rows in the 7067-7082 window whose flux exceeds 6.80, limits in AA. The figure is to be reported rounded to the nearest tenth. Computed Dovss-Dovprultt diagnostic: 17.0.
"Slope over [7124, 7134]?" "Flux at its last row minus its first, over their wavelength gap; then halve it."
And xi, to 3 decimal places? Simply -0.011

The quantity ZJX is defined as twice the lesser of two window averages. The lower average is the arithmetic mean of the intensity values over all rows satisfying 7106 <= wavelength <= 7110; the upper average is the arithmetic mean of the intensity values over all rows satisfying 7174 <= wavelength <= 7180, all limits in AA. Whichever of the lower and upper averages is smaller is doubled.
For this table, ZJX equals 13.2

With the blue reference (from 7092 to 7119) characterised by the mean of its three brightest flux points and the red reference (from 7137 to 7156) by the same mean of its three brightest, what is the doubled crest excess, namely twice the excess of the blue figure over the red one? 1.0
